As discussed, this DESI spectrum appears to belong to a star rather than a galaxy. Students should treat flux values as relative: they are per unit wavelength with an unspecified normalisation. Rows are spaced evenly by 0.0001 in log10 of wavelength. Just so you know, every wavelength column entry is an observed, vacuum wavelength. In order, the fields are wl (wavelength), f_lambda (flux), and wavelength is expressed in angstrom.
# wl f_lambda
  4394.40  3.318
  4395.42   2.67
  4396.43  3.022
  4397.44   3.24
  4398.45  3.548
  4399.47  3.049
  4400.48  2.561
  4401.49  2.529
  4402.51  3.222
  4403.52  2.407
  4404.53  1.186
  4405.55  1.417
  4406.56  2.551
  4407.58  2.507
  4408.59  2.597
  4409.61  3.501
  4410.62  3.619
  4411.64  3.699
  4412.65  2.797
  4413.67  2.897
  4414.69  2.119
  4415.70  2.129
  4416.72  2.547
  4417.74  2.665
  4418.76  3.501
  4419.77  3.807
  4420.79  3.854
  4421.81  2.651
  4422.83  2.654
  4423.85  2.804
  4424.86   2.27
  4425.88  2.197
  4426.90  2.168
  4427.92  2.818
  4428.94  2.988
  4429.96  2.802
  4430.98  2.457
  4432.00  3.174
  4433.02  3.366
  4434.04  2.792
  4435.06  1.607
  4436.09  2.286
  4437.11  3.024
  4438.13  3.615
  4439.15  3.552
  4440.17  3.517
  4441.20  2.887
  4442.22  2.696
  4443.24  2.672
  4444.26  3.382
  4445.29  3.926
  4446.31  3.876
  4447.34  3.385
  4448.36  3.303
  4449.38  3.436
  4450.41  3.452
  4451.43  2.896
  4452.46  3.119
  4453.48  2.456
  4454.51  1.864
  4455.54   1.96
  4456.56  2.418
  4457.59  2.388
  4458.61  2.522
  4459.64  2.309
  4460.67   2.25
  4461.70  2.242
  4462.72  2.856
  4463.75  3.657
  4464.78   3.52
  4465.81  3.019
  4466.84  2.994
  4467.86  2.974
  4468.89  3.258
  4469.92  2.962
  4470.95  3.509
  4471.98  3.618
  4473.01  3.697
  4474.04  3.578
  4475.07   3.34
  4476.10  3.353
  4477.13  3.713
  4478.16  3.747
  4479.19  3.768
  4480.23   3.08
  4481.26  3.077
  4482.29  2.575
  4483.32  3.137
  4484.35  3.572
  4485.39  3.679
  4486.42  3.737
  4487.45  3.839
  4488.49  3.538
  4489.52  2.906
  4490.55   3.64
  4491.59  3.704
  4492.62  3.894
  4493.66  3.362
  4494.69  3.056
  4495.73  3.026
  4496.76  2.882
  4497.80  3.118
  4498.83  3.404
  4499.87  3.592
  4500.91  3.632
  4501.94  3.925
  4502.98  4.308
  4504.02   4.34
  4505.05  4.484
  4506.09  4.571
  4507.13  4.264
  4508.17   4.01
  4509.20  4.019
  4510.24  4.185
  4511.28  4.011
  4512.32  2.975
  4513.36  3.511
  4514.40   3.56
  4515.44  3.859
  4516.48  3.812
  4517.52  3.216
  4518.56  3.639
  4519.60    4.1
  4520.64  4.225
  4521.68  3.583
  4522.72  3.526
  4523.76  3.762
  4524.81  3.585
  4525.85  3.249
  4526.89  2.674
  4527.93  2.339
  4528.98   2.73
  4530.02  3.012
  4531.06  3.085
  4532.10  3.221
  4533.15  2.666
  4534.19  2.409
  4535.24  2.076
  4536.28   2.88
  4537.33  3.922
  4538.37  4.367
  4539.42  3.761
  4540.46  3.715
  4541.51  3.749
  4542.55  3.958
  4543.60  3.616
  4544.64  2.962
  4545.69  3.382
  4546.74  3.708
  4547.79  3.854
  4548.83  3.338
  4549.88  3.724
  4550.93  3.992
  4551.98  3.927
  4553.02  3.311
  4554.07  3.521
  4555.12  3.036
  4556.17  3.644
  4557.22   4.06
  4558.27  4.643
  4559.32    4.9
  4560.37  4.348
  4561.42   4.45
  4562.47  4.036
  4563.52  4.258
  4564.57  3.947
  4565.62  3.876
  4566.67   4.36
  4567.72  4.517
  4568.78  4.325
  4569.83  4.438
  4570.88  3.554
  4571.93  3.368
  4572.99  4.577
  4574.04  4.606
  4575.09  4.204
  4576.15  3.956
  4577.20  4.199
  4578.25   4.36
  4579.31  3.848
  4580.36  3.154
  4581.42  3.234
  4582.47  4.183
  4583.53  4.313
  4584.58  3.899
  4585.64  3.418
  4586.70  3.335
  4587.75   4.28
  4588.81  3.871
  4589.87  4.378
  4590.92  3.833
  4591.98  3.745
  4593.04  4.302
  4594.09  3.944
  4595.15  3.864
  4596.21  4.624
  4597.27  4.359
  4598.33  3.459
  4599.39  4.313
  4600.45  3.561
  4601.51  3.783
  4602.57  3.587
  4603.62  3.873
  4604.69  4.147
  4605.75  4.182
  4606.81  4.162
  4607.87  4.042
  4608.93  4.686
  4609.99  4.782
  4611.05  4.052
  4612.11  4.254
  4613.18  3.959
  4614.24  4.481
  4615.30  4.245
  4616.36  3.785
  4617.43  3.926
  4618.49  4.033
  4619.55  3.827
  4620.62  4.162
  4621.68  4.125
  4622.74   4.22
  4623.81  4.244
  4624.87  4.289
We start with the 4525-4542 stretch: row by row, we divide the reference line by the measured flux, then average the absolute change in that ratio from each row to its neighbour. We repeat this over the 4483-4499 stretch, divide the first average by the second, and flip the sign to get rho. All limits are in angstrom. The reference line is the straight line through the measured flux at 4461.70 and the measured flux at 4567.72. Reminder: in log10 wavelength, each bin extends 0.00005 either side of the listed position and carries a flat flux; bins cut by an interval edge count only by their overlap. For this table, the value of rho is -2.5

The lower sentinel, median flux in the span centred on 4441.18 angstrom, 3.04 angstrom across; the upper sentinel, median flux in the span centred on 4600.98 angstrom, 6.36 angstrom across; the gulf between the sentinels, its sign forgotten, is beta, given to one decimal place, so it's 0.8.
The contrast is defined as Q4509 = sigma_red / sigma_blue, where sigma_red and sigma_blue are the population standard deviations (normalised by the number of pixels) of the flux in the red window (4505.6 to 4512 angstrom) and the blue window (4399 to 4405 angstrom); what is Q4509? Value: 0.3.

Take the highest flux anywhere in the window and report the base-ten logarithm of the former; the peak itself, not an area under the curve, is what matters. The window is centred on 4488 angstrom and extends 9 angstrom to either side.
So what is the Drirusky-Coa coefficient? 0.59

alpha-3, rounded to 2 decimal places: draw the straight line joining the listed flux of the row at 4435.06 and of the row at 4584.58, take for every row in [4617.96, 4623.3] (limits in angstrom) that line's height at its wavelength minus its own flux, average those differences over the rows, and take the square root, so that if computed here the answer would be 0.61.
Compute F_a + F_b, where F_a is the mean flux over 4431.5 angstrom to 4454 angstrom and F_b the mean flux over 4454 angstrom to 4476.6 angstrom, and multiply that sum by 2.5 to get 15.1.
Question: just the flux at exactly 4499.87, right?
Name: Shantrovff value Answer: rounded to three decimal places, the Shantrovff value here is 3.592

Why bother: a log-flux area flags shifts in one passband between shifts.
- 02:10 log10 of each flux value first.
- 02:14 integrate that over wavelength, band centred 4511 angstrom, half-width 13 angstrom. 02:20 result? 15.2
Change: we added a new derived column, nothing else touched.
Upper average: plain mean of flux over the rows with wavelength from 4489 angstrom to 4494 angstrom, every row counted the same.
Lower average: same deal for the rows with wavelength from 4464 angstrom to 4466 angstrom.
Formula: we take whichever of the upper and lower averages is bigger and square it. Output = 12.3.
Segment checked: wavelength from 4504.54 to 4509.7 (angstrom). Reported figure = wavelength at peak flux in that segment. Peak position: 4506.09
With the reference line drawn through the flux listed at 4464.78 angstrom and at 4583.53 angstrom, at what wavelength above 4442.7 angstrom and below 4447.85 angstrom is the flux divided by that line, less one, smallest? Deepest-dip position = 4443.24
